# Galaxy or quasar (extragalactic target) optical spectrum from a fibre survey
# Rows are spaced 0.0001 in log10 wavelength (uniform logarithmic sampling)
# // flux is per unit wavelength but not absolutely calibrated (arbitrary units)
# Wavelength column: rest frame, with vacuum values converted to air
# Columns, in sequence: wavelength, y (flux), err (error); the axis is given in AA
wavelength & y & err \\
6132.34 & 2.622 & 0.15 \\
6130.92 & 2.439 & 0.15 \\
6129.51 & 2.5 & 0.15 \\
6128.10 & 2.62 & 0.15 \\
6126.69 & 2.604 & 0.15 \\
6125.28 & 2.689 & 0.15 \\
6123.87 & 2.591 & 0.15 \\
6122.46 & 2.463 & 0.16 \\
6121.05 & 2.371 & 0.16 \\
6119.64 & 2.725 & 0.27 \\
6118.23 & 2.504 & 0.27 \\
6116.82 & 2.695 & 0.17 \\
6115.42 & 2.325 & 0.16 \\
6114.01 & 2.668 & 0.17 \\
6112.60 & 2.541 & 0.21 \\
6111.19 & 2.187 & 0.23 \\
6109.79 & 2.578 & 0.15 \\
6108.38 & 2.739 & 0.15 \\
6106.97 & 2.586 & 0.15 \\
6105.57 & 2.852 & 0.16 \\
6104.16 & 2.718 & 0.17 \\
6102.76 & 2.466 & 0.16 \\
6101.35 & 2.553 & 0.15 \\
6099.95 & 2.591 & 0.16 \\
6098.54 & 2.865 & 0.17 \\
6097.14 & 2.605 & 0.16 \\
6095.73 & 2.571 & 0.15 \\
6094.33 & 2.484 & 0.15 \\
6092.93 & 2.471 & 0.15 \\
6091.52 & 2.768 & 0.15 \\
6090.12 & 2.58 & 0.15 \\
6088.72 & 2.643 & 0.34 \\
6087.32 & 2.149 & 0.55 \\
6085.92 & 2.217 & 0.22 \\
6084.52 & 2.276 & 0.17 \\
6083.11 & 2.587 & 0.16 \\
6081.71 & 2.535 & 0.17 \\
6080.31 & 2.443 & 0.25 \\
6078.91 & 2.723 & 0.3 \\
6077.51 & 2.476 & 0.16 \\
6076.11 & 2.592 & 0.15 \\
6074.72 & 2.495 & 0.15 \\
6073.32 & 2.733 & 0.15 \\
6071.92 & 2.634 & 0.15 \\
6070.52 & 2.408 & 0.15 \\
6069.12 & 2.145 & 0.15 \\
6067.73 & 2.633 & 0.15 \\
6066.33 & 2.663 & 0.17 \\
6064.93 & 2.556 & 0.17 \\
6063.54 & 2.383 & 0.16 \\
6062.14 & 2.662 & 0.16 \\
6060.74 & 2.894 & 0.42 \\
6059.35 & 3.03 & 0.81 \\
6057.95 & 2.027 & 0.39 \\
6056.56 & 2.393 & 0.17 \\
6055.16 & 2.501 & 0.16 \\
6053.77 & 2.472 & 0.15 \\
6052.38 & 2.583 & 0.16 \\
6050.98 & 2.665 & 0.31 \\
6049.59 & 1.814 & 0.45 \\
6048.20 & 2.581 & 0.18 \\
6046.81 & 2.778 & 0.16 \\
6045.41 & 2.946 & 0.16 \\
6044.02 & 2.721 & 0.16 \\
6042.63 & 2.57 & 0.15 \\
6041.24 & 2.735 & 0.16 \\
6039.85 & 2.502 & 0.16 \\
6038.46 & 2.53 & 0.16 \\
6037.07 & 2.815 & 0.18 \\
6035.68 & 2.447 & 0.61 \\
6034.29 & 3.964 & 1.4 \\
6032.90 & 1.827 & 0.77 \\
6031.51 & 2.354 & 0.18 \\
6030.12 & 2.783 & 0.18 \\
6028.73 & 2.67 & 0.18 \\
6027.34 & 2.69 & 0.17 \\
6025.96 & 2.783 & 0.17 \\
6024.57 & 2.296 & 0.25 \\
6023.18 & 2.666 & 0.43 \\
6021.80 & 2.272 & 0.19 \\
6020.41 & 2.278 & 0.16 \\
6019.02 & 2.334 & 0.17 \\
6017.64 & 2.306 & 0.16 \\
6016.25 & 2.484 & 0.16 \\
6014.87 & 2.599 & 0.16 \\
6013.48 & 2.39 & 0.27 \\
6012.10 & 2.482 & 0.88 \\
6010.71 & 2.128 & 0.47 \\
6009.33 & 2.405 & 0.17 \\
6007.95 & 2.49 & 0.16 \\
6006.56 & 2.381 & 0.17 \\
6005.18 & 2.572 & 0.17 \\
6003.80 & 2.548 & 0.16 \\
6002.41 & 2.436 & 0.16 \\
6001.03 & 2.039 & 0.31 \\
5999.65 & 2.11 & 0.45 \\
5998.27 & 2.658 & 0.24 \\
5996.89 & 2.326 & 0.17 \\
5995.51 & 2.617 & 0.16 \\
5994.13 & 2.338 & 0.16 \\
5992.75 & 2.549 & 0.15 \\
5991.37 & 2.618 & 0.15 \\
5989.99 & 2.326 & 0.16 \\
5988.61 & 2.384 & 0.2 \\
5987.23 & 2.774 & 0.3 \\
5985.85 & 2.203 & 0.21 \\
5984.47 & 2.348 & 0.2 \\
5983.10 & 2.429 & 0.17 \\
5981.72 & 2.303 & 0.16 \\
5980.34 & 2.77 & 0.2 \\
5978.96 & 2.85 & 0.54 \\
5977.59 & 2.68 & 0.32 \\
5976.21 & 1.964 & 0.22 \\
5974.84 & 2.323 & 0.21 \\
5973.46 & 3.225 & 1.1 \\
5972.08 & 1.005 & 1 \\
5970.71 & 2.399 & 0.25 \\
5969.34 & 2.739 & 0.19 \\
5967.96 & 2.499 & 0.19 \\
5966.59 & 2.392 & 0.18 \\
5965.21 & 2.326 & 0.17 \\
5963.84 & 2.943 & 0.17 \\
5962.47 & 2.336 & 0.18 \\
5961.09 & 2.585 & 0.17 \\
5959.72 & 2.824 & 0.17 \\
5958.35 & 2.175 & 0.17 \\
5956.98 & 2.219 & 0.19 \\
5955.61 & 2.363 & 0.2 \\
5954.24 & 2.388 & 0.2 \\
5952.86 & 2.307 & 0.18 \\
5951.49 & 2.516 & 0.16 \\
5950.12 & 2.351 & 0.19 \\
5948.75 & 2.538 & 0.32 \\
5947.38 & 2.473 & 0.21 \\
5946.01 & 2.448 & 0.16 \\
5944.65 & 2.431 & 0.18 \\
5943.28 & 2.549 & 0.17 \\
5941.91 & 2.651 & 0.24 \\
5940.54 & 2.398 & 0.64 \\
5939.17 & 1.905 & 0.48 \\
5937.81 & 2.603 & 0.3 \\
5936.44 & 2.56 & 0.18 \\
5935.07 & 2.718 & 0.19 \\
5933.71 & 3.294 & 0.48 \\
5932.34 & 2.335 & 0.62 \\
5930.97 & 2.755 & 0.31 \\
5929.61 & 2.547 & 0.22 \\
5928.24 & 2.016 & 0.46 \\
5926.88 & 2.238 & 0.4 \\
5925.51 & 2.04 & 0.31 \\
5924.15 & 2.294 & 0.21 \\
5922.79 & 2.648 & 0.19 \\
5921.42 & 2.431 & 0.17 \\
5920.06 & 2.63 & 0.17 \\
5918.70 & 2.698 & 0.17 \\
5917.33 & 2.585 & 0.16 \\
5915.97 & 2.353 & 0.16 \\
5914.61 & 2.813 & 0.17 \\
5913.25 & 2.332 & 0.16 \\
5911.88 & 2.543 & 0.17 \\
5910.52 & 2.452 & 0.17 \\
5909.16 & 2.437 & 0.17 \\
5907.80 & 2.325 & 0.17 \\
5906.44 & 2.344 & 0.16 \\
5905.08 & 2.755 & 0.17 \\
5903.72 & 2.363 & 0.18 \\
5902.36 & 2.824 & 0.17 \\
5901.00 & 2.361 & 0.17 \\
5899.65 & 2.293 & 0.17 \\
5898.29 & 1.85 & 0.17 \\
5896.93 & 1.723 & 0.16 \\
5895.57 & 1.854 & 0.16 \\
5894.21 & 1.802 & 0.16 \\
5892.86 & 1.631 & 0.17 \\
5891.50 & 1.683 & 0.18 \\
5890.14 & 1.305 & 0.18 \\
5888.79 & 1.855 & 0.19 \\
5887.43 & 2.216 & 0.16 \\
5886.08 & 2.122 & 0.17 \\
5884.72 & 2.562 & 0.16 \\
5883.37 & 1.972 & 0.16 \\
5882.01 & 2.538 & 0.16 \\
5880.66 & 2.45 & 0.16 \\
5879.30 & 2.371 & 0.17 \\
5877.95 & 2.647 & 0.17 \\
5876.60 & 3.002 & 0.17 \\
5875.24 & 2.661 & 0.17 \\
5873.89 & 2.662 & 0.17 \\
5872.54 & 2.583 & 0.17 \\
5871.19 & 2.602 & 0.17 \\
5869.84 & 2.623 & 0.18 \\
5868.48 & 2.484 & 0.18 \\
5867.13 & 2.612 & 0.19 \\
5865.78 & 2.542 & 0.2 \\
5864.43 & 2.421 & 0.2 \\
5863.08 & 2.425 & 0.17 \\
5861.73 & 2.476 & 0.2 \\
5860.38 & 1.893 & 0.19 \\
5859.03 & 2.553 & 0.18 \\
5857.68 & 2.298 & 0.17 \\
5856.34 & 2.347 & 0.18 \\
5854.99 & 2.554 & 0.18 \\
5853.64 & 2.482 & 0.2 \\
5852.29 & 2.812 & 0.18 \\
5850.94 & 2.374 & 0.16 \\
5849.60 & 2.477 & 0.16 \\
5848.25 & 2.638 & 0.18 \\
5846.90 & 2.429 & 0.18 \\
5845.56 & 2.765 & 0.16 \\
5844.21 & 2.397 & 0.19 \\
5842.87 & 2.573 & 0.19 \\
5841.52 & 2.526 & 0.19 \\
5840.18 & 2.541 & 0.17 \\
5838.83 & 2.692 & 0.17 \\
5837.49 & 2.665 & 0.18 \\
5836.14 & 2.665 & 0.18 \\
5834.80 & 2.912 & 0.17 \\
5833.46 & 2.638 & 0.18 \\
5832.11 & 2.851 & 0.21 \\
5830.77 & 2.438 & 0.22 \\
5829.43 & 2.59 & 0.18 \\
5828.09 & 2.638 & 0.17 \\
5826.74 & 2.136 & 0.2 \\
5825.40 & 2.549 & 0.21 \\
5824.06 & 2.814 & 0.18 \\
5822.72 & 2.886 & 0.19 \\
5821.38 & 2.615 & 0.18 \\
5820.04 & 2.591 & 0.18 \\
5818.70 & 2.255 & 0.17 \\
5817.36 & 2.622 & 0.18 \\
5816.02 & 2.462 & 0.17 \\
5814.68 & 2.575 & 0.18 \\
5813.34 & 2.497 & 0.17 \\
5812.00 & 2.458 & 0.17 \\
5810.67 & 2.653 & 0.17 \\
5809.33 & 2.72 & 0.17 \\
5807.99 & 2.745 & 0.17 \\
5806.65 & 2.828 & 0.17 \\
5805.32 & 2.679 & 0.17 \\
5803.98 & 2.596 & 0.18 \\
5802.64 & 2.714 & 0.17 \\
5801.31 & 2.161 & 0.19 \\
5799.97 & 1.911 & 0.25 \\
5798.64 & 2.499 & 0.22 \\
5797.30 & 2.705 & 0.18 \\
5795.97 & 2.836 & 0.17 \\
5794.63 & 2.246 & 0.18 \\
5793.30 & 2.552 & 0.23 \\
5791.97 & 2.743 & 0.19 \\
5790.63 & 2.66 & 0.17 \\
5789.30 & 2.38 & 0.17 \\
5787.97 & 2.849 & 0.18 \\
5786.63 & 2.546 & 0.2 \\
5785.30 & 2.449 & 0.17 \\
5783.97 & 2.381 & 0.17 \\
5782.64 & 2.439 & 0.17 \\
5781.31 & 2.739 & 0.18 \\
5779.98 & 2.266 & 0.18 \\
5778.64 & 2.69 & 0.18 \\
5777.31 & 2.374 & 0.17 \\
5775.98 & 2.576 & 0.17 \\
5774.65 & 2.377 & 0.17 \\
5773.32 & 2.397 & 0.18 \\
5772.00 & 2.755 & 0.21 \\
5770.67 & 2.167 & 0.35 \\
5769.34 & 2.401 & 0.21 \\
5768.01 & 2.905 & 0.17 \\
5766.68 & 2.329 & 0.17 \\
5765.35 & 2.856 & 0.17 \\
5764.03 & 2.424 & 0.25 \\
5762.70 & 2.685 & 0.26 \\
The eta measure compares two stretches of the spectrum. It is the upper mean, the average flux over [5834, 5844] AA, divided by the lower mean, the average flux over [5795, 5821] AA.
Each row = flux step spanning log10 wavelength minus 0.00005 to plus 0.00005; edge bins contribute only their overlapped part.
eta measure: 1.04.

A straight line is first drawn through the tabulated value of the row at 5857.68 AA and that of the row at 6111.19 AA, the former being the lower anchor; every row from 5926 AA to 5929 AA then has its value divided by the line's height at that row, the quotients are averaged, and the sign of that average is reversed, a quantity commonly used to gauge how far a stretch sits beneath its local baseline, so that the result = -0.94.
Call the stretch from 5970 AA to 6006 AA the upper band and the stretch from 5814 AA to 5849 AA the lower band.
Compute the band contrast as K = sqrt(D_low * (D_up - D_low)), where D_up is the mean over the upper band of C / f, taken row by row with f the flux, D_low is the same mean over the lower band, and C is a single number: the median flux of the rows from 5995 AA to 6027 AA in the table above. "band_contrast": 0.32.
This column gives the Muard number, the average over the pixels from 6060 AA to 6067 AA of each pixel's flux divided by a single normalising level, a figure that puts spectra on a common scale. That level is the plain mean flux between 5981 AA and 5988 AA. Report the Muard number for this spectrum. 1.09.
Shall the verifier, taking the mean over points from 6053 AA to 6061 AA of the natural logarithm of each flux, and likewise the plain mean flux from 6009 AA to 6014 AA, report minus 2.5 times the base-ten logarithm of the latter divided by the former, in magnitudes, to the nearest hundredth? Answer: -1.01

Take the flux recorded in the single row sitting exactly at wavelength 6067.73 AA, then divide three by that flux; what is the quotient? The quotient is 1.14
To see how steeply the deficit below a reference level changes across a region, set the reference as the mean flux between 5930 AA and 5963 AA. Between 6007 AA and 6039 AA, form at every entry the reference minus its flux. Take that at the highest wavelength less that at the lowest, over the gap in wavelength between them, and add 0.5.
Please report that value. 0.499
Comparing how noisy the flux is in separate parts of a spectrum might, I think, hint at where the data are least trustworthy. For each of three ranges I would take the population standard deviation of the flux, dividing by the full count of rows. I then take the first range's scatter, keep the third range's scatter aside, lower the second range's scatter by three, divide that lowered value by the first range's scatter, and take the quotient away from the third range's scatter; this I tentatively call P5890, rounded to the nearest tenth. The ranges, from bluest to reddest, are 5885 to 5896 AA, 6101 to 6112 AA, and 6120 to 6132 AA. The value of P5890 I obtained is 10.6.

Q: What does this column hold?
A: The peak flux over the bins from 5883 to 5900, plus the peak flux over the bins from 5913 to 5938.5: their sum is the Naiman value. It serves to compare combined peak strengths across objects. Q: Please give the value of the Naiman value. 5.86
